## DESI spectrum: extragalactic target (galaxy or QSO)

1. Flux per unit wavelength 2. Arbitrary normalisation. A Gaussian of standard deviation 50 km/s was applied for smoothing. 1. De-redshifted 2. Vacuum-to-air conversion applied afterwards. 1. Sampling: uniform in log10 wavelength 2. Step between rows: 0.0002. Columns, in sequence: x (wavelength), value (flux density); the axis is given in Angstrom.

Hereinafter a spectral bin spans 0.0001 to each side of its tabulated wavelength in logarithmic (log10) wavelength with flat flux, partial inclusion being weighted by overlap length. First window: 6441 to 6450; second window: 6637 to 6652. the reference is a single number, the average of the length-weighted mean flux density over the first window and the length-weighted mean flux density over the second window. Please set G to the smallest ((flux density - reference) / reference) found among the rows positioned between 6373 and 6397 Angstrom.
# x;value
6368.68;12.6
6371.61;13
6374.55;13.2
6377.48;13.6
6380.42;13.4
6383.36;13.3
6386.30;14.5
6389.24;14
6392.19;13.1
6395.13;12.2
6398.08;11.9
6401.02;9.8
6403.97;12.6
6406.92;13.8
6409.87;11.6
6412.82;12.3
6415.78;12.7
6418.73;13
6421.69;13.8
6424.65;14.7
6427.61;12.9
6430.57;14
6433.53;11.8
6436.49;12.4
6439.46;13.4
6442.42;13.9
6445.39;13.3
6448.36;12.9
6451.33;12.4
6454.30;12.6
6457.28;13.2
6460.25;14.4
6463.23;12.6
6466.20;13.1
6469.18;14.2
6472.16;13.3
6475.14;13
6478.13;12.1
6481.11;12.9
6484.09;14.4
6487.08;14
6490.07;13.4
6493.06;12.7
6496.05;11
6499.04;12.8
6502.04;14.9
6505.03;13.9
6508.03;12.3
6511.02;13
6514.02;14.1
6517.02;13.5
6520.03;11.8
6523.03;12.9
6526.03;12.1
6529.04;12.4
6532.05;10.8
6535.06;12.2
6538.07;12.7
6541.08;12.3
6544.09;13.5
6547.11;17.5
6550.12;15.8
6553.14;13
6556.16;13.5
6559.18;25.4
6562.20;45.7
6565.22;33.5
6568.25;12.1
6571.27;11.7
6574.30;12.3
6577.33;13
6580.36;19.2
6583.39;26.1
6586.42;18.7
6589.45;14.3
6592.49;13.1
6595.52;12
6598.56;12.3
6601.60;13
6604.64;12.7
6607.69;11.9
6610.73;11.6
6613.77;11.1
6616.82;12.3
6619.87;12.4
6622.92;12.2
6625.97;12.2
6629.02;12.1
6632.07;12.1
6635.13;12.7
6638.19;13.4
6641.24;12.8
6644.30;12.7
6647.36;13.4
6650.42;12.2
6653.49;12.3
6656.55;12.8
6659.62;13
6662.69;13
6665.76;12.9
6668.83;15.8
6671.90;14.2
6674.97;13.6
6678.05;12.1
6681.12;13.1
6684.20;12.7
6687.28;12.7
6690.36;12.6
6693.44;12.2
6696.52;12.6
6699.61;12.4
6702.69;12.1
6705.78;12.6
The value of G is -0.070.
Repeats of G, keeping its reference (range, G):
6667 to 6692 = -0.077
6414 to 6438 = -0.100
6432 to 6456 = -0.100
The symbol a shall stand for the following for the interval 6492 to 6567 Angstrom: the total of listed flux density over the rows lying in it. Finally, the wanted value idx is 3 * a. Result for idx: 1180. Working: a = 393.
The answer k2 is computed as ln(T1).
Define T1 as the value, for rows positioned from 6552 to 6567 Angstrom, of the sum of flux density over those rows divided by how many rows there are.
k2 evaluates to 3.27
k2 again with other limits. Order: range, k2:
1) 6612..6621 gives 2.48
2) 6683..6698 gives 2.53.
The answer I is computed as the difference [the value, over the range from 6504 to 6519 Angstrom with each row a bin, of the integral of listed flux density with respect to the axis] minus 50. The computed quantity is 149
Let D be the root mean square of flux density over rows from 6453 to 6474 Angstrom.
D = 13.4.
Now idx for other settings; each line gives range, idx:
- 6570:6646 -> 1014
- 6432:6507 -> 986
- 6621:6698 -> 964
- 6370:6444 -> 975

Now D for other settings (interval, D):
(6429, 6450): 13.1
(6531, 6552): 13.7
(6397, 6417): 12.2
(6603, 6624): 12.0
